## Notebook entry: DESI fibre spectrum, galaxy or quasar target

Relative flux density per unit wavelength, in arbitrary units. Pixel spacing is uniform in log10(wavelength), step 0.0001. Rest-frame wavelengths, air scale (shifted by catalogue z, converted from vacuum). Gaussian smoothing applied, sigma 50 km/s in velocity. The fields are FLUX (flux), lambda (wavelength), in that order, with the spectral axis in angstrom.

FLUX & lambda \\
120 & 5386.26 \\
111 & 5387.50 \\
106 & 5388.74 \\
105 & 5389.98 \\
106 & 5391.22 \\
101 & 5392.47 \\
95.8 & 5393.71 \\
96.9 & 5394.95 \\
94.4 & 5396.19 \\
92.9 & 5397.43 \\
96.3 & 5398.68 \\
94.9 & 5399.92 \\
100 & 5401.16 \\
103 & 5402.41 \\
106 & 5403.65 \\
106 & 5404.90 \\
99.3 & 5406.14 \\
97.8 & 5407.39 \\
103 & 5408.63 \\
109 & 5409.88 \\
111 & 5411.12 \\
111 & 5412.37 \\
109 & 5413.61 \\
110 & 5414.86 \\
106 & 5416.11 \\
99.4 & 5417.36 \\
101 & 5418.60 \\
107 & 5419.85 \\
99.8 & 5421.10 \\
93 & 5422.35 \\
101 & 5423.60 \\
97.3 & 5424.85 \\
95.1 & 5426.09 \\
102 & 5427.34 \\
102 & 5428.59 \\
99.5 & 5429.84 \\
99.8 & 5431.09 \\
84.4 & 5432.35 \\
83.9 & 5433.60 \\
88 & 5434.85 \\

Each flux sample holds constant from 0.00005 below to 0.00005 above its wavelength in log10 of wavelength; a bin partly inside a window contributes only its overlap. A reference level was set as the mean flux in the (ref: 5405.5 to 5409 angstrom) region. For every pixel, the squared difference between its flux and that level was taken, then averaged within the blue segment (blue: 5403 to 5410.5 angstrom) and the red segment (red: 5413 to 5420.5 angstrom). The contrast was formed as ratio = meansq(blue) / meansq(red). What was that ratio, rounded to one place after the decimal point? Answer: 0.6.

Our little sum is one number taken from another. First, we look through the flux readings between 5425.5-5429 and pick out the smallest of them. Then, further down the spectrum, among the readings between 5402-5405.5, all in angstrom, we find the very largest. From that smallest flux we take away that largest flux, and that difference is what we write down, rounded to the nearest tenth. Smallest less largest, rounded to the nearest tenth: -10.9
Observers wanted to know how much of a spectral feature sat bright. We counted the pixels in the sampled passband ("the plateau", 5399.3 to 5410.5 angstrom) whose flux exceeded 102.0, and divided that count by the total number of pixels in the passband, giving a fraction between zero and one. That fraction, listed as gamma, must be 0.6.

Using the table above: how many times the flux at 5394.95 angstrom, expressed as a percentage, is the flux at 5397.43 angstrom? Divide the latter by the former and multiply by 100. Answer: 96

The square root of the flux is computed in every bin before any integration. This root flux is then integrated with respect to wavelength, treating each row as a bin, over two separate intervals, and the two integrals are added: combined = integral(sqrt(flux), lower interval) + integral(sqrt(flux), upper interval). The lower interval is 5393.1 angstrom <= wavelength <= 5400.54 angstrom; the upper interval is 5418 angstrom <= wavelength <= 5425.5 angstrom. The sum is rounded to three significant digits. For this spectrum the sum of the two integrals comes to 148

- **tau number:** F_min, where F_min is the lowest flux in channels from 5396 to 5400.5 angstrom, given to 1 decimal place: 92.9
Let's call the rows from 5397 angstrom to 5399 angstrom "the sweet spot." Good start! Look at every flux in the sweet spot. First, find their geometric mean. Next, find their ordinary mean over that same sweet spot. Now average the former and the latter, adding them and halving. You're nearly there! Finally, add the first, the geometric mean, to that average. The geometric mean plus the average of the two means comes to 189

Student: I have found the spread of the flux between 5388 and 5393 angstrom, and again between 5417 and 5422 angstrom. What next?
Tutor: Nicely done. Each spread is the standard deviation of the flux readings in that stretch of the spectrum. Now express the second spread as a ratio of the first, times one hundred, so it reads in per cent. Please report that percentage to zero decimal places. 148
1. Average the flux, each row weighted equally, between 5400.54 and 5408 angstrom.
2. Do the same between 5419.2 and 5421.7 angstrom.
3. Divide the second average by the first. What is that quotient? 1.01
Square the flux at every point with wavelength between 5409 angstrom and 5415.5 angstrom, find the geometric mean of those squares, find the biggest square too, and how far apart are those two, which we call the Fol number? 222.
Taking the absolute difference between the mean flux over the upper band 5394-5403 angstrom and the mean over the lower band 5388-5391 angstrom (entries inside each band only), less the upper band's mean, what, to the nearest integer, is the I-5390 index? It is -88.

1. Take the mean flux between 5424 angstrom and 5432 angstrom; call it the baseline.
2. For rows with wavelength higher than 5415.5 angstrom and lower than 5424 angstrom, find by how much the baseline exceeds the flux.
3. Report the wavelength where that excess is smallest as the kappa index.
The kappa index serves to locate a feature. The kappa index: 5419.85 angstrom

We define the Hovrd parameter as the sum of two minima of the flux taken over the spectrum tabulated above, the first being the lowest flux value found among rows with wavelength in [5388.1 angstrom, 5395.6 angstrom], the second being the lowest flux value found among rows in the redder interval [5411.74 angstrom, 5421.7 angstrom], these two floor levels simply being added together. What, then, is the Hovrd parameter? 195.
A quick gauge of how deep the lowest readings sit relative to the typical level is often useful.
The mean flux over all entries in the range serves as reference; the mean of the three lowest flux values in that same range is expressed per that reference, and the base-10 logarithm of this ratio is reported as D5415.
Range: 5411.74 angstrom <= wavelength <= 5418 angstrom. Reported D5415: -0.0093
